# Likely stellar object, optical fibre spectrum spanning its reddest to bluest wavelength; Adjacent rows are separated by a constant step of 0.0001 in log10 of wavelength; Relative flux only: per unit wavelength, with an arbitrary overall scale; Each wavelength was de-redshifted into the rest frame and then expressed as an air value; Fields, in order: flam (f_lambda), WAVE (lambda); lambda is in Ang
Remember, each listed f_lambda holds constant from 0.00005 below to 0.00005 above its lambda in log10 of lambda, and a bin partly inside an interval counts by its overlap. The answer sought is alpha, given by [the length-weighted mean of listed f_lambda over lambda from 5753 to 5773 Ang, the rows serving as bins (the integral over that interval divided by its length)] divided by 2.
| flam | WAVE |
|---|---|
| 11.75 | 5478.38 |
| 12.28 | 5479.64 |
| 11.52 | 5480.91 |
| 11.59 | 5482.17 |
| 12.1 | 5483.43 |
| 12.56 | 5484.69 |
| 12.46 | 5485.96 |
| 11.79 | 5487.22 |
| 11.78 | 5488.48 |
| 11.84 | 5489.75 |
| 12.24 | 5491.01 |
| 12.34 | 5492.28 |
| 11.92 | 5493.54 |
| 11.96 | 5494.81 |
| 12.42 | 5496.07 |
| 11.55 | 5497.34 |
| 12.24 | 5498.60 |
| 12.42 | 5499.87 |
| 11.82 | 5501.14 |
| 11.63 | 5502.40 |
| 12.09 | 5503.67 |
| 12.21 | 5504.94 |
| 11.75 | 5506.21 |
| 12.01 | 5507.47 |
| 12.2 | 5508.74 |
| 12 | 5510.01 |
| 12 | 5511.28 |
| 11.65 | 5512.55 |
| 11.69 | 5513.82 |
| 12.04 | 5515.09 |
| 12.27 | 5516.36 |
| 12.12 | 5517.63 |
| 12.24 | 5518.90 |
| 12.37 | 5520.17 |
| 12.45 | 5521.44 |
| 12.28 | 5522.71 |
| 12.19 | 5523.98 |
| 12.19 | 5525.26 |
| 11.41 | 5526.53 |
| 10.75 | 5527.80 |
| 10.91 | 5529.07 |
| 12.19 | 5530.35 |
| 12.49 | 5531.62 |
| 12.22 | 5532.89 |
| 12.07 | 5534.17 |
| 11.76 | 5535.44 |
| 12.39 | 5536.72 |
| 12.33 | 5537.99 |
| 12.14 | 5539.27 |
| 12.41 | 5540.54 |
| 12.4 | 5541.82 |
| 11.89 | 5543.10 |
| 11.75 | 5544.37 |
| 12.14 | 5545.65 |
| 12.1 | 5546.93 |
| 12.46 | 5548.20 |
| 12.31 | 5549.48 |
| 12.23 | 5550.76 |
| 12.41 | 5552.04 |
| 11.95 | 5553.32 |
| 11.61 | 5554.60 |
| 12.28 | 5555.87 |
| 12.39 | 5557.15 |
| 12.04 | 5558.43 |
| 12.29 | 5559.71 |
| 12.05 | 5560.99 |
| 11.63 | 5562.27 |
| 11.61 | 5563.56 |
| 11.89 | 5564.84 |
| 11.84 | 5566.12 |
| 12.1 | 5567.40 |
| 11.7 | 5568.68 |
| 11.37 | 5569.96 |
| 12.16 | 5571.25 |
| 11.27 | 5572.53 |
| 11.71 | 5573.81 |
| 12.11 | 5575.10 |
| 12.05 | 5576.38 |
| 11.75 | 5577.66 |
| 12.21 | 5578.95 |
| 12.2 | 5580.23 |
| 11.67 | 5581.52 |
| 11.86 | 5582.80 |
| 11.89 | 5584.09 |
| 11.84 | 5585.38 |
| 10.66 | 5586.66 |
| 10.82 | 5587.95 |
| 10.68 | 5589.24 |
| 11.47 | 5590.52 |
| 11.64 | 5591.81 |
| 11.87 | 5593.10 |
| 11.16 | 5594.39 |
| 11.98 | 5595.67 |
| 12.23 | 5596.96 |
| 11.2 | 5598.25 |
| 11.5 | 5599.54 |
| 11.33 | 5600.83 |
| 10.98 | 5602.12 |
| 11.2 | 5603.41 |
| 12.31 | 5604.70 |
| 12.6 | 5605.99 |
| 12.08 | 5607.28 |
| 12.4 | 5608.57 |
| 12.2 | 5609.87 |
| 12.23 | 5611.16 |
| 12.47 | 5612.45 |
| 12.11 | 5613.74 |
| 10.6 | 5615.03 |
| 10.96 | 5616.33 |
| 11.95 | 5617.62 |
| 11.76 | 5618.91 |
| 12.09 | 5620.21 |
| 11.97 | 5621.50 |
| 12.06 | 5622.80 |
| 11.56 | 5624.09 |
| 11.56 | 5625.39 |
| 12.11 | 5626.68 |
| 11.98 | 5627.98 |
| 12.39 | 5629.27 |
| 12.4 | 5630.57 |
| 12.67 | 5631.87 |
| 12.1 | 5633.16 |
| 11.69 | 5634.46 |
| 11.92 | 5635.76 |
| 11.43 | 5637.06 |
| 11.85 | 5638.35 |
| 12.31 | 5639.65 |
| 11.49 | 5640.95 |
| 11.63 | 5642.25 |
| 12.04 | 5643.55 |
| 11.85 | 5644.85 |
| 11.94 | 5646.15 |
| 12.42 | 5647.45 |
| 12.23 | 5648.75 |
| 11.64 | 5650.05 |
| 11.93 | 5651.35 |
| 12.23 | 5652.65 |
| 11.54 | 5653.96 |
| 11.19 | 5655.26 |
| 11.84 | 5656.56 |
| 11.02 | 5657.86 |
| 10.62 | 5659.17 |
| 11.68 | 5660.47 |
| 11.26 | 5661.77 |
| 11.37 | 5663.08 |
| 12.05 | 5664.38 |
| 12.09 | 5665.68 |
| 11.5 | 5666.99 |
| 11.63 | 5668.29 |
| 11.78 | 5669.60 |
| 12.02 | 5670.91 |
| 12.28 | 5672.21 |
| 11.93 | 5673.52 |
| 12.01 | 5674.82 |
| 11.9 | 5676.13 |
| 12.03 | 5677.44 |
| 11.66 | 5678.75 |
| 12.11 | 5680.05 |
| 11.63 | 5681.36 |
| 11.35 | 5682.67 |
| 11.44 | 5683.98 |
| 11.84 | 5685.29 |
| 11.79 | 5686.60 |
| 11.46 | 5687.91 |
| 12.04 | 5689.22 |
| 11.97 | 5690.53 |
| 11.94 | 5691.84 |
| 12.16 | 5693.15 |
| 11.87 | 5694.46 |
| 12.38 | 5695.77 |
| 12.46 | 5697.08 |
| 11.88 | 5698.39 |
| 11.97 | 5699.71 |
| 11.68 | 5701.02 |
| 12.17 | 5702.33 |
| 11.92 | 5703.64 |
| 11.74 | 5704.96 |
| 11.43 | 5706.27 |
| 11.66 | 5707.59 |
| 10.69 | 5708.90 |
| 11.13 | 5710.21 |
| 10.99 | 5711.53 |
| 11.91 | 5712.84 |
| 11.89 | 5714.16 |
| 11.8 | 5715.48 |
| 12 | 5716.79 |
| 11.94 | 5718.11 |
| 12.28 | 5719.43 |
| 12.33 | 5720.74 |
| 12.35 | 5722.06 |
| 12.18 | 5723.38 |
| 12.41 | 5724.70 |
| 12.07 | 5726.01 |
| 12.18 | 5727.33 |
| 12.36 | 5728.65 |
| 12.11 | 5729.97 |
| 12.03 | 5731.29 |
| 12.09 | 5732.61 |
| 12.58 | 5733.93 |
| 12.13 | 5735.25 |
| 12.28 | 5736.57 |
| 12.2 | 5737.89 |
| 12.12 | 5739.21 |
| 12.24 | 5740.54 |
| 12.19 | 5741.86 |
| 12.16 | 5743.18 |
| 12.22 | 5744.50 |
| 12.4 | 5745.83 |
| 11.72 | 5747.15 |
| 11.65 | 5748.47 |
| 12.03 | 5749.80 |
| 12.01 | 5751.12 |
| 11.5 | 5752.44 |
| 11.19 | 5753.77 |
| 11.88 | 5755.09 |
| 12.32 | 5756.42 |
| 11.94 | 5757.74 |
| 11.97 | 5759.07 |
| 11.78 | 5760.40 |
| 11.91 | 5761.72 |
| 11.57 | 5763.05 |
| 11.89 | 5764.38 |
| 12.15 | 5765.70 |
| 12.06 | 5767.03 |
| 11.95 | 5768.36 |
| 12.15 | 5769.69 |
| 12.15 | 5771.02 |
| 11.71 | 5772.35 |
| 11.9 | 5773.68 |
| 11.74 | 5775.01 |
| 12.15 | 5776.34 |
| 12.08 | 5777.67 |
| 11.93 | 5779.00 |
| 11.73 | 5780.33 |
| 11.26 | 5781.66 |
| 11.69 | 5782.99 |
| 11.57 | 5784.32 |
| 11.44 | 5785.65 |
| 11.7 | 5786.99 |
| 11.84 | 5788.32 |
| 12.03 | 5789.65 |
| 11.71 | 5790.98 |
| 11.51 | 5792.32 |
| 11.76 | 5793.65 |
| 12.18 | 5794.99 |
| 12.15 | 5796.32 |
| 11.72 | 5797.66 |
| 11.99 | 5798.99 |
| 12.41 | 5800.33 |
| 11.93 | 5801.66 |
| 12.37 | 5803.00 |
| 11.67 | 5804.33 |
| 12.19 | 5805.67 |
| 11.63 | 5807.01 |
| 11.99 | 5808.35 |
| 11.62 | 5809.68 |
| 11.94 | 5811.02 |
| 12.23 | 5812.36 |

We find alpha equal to 5.95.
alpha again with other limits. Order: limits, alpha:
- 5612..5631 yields 5.93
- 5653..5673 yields 5.80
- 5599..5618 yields 5.90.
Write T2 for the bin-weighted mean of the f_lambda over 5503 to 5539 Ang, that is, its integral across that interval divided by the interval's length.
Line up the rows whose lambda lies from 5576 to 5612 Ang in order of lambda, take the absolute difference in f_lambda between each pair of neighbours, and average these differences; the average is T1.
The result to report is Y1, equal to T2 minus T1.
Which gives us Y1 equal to 11.62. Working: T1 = 0.39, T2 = 12.0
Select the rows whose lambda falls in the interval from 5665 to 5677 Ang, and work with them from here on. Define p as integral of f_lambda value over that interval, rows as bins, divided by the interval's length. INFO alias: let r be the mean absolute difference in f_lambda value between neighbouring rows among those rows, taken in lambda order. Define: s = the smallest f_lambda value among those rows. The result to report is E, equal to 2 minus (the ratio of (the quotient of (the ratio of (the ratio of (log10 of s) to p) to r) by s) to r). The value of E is 1.86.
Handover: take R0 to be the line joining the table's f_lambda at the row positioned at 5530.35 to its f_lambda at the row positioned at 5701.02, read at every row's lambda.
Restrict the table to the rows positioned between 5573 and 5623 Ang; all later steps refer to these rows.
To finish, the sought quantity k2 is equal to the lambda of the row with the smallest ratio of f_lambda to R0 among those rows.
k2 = 5586.66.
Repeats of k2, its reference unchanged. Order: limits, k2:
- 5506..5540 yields 5527.80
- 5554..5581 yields 5572.53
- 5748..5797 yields 5753.77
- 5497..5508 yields 5497.34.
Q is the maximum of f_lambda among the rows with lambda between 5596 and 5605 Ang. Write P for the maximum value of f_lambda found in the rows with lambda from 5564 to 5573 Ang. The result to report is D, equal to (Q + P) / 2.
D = 12.2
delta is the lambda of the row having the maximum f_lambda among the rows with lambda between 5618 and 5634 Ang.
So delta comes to 5631.87 Ang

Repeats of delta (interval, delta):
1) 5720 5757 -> 5733.93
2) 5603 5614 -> 5605.99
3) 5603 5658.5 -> 5631.87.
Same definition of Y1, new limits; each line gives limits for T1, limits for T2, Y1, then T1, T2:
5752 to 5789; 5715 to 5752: 11.90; 0.25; 12.1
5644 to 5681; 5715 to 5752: 11.77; 0.37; 12.1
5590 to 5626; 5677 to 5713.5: 11.34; 0.42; 11.8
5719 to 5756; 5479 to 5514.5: 11.78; 0.22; 12.0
